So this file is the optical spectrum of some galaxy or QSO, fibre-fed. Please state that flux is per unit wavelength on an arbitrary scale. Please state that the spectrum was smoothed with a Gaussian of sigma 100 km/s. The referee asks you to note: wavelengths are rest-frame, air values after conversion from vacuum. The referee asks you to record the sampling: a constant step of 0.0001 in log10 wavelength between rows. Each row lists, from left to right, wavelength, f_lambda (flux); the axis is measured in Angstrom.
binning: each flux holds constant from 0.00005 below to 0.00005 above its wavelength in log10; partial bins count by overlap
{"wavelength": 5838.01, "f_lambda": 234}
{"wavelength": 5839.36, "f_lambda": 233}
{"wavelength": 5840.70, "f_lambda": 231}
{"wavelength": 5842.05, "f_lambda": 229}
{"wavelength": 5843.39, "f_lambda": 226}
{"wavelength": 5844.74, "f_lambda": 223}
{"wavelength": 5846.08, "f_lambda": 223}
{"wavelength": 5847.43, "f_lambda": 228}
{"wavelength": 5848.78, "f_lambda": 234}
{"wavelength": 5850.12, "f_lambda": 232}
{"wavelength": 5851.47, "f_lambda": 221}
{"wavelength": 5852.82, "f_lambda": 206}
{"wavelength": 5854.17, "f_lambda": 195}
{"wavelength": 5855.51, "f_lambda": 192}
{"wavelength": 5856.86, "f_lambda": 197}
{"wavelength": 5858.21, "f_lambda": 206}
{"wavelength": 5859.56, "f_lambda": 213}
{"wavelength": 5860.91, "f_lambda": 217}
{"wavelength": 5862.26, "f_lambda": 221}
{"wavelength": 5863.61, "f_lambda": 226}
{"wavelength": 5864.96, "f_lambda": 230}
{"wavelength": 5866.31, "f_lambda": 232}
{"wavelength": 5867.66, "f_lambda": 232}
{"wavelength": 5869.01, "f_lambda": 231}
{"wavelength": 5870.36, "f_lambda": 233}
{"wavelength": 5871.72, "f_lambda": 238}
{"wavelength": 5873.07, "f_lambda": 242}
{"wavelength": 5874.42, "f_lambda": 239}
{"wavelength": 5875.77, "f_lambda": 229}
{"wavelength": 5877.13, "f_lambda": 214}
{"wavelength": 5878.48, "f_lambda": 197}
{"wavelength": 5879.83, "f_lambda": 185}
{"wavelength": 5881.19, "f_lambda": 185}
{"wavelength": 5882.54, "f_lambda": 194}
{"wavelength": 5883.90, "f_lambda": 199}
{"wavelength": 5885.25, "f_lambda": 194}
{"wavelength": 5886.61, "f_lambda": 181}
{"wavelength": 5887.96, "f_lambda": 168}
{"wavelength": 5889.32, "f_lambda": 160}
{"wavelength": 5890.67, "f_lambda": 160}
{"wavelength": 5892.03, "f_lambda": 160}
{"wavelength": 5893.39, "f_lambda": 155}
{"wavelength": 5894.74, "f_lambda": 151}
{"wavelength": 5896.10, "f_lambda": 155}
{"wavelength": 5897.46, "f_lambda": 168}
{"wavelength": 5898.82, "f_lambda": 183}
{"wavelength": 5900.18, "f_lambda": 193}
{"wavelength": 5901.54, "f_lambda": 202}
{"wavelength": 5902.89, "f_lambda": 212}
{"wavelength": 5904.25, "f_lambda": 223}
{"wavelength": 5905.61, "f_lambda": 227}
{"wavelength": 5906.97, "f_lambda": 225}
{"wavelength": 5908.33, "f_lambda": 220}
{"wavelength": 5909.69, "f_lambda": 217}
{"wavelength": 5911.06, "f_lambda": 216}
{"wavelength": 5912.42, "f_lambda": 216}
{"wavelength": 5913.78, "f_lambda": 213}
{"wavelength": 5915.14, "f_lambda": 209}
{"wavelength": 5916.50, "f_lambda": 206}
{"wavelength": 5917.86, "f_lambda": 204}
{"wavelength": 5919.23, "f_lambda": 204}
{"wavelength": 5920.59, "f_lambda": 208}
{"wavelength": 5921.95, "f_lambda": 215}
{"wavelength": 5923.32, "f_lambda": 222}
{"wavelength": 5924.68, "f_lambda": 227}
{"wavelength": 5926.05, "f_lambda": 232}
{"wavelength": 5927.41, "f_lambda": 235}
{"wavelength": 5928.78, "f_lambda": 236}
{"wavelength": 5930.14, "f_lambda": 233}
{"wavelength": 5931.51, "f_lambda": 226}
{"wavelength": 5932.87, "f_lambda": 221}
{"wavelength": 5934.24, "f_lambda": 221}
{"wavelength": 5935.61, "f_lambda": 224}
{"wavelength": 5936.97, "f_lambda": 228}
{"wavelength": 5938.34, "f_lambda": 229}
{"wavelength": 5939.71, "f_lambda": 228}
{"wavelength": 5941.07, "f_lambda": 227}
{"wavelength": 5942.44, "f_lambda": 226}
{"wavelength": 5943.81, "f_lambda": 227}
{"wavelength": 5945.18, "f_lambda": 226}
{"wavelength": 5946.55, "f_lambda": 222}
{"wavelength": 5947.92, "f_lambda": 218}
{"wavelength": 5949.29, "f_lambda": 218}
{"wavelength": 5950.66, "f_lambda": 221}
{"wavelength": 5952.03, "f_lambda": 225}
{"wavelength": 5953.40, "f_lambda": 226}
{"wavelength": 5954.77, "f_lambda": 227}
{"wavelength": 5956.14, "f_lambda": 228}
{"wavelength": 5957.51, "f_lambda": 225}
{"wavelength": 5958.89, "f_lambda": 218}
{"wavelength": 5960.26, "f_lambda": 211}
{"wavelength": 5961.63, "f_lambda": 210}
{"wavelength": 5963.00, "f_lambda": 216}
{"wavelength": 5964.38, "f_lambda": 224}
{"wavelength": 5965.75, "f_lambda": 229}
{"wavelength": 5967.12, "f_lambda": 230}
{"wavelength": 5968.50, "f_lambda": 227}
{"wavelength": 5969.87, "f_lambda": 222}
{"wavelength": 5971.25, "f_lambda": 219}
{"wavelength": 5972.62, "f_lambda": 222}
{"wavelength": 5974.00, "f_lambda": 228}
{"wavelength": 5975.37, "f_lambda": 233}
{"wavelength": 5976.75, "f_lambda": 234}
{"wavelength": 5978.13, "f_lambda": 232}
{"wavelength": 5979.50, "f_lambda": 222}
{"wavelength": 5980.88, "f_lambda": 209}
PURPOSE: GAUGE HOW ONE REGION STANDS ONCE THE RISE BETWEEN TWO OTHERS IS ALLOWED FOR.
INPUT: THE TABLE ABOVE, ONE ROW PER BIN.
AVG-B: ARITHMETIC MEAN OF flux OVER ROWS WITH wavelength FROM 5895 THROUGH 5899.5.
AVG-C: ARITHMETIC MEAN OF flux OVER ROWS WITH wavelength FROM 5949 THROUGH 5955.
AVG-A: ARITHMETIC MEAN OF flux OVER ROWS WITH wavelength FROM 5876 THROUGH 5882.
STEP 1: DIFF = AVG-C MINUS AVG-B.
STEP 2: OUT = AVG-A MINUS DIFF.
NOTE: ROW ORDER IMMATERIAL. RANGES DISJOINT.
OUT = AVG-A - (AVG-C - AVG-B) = 141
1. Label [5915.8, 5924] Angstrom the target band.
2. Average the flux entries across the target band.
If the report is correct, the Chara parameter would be 210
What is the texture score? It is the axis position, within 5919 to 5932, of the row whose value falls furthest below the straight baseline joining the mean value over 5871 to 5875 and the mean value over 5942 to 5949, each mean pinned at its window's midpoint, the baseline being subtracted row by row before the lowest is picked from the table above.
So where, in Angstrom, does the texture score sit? 5919.23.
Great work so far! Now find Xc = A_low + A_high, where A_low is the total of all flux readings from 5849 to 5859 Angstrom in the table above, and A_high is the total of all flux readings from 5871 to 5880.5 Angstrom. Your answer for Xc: 2993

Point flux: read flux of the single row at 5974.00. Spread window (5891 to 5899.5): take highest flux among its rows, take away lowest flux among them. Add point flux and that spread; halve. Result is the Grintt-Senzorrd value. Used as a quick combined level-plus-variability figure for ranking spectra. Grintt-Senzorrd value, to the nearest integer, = 130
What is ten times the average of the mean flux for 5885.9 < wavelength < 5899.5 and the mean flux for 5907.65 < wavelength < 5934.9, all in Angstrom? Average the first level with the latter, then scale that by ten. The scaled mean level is 1916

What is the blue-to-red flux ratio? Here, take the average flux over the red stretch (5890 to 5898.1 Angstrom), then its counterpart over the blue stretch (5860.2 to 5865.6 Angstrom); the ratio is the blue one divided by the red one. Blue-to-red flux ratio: 1.41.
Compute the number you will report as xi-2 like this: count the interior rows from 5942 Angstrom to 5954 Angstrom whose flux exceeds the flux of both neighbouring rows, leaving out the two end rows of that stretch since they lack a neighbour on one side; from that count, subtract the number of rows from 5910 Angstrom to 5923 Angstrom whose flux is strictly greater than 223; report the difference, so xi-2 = 1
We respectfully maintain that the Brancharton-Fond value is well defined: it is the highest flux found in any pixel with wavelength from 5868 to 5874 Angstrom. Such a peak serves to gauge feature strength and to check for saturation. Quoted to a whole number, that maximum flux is 242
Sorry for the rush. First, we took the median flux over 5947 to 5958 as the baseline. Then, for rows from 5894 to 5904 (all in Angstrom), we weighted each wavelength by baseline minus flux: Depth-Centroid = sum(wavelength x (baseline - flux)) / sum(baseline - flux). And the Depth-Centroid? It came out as 5897.5 Angstrom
